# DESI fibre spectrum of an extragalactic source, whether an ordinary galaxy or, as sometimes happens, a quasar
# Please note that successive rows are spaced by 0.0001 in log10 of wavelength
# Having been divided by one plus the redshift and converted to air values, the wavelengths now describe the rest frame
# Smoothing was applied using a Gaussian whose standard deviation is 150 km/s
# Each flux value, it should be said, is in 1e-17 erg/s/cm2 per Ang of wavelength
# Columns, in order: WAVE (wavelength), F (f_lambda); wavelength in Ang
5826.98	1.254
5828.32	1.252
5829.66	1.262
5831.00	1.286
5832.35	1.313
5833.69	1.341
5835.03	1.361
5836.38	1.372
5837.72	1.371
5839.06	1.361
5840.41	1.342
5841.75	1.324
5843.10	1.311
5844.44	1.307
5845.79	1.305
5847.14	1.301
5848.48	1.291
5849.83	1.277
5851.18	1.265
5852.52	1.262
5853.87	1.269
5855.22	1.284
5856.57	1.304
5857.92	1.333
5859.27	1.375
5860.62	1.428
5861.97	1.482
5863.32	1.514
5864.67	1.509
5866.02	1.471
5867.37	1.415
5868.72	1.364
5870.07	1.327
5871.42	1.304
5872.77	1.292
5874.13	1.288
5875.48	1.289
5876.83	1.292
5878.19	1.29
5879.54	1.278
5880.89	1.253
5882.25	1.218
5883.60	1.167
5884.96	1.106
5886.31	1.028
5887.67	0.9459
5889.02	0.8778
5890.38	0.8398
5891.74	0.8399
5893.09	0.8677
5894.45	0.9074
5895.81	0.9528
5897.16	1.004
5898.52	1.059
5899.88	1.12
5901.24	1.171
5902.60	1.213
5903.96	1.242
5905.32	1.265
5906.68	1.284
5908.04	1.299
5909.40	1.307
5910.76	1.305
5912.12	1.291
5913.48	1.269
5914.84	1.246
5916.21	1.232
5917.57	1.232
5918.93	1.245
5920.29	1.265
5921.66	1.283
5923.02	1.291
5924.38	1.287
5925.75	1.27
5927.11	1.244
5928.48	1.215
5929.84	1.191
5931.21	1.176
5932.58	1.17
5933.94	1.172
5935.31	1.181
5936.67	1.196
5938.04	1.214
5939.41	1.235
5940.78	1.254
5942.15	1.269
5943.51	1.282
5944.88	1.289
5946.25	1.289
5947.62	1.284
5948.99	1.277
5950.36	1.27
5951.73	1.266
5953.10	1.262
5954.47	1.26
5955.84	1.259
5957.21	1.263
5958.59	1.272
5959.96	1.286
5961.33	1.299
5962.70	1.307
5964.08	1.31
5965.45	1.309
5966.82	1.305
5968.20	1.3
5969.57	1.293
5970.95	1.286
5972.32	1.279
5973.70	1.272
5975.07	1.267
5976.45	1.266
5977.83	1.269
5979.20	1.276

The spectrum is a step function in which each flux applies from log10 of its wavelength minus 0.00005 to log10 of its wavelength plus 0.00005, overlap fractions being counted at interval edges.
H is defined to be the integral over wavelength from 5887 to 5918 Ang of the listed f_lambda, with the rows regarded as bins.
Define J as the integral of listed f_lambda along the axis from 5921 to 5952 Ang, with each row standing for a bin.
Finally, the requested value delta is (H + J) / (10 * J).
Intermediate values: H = 34.7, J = 38.5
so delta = 0.190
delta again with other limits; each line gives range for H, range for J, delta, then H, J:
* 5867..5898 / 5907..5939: 0.188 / 35.1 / 39.8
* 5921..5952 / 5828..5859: 0.195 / 38.5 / 40.6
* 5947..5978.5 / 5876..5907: 0.219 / 40.3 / 34.0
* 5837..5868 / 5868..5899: 0.221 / 41.9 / 34.8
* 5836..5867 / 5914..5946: 0.206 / 41.9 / 39.6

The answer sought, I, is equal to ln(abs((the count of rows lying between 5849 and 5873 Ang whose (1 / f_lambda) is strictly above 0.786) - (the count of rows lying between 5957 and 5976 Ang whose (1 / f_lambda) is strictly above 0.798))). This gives 1.1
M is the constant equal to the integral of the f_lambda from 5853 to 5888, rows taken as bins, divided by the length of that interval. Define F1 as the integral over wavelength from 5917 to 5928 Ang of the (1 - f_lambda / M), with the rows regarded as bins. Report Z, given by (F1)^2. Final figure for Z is 0.1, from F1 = 0.3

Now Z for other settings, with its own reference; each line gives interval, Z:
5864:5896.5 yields 10.9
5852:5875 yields 1.2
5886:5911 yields 18.8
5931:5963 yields 1.6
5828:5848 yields 0.1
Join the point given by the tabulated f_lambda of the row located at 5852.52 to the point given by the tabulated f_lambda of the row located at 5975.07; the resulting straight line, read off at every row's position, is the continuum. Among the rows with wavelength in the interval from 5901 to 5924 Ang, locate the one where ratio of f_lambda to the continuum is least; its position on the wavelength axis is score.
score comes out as 5901.24 Ang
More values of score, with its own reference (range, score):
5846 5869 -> 5852.52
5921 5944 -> 5932.58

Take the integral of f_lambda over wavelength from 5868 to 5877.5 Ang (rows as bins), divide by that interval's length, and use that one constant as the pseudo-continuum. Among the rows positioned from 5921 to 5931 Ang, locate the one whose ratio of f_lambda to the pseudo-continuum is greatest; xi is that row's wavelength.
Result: 5923.02 Ang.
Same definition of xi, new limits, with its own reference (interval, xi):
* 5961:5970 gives 5964.08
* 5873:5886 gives 5876.83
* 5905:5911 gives 5909.40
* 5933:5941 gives 5940.78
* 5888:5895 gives 5894.45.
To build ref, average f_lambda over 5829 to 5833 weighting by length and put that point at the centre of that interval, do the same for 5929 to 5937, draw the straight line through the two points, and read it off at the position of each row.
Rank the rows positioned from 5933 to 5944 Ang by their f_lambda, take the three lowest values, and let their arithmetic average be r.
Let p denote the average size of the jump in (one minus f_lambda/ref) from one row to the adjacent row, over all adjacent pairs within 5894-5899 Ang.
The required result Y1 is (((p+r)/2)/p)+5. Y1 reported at 19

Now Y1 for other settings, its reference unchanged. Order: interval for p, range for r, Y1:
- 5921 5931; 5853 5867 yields 50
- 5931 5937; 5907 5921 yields 89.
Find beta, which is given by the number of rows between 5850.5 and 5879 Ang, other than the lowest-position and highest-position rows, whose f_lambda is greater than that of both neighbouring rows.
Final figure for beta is 2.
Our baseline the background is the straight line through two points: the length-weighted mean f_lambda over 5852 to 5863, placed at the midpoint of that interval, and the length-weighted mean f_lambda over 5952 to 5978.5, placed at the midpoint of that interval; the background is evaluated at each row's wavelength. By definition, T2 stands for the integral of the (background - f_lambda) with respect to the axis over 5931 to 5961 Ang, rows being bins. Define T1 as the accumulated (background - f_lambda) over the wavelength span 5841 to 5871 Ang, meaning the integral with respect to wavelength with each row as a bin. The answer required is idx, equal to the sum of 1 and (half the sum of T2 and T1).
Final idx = 1.7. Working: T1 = -0.1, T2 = 1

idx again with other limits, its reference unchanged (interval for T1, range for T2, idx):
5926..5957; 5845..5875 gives 1.9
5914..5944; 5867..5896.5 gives 4.9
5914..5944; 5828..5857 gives 2.8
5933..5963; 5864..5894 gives 3.7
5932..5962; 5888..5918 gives 4.5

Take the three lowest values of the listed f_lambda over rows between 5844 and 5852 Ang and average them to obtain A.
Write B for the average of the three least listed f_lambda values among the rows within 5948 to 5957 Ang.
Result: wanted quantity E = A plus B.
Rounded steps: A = 1.28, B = 1.26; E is 2.54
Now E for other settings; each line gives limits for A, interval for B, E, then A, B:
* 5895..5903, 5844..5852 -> 2.28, 1.01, 1.28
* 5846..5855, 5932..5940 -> 2.44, 1.27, 1.17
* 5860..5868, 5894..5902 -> 2.39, 1.44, 0.95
